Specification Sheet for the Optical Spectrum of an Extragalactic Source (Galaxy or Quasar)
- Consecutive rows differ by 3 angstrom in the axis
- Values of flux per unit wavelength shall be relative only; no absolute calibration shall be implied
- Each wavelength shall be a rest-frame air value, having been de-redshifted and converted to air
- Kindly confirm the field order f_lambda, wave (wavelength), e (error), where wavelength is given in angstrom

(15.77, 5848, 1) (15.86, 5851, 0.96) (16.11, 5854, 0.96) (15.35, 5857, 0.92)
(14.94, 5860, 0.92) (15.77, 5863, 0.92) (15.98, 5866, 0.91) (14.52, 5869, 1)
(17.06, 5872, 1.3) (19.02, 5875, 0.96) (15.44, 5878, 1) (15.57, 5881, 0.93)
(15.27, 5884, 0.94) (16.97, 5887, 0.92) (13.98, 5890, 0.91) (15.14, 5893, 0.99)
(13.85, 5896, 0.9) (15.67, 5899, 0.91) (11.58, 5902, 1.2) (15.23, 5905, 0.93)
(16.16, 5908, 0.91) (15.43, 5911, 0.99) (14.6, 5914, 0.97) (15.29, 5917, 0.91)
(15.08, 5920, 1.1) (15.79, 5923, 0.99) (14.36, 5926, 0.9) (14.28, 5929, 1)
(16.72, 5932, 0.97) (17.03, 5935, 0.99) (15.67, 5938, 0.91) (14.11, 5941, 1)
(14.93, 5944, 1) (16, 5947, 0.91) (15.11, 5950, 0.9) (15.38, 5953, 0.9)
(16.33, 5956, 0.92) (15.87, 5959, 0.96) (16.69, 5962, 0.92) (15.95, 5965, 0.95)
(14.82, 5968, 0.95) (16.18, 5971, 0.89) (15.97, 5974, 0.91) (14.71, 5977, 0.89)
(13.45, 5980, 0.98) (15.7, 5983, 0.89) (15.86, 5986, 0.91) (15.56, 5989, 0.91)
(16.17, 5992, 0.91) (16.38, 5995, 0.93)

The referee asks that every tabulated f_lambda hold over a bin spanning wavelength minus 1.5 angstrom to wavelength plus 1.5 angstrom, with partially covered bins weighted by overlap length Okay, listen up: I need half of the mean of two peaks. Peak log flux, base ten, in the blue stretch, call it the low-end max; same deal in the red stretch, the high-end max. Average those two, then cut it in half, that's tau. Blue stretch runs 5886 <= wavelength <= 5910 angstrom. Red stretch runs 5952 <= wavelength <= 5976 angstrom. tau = 0.613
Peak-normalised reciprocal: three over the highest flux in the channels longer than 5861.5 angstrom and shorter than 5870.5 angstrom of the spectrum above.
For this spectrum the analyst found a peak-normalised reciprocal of 0.188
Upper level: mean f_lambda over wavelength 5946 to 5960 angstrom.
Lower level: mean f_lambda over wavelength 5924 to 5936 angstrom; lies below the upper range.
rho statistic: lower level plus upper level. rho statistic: 31.3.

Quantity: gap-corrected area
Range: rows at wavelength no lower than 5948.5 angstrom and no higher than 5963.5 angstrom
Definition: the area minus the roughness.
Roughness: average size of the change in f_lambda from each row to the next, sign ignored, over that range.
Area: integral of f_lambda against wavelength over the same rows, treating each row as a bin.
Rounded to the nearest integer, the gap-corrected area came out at 238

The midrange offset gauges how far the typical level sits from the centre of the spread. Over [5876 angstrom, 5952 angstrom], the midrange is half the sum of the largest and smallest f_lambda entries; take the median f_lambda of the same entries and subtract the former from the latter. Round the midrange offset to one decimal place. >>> 1.0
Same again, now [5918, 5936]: -0.2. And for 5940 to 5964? 0.2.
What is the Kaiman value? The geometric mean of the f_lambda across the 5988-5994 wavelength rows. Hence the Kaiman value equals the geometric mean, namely 15.9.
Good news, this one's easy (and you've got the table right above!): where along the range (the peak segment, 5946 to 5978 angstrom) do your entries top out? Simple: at 5962 angstrom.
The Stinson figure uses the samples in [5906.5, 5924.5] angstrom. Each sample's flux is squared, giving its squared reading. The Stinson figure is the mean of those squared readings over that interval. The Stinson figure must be 237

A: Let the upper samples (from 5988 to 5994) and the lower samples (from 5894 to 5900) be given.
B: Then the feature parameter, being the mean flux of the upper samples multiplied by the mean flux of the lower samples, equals 234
